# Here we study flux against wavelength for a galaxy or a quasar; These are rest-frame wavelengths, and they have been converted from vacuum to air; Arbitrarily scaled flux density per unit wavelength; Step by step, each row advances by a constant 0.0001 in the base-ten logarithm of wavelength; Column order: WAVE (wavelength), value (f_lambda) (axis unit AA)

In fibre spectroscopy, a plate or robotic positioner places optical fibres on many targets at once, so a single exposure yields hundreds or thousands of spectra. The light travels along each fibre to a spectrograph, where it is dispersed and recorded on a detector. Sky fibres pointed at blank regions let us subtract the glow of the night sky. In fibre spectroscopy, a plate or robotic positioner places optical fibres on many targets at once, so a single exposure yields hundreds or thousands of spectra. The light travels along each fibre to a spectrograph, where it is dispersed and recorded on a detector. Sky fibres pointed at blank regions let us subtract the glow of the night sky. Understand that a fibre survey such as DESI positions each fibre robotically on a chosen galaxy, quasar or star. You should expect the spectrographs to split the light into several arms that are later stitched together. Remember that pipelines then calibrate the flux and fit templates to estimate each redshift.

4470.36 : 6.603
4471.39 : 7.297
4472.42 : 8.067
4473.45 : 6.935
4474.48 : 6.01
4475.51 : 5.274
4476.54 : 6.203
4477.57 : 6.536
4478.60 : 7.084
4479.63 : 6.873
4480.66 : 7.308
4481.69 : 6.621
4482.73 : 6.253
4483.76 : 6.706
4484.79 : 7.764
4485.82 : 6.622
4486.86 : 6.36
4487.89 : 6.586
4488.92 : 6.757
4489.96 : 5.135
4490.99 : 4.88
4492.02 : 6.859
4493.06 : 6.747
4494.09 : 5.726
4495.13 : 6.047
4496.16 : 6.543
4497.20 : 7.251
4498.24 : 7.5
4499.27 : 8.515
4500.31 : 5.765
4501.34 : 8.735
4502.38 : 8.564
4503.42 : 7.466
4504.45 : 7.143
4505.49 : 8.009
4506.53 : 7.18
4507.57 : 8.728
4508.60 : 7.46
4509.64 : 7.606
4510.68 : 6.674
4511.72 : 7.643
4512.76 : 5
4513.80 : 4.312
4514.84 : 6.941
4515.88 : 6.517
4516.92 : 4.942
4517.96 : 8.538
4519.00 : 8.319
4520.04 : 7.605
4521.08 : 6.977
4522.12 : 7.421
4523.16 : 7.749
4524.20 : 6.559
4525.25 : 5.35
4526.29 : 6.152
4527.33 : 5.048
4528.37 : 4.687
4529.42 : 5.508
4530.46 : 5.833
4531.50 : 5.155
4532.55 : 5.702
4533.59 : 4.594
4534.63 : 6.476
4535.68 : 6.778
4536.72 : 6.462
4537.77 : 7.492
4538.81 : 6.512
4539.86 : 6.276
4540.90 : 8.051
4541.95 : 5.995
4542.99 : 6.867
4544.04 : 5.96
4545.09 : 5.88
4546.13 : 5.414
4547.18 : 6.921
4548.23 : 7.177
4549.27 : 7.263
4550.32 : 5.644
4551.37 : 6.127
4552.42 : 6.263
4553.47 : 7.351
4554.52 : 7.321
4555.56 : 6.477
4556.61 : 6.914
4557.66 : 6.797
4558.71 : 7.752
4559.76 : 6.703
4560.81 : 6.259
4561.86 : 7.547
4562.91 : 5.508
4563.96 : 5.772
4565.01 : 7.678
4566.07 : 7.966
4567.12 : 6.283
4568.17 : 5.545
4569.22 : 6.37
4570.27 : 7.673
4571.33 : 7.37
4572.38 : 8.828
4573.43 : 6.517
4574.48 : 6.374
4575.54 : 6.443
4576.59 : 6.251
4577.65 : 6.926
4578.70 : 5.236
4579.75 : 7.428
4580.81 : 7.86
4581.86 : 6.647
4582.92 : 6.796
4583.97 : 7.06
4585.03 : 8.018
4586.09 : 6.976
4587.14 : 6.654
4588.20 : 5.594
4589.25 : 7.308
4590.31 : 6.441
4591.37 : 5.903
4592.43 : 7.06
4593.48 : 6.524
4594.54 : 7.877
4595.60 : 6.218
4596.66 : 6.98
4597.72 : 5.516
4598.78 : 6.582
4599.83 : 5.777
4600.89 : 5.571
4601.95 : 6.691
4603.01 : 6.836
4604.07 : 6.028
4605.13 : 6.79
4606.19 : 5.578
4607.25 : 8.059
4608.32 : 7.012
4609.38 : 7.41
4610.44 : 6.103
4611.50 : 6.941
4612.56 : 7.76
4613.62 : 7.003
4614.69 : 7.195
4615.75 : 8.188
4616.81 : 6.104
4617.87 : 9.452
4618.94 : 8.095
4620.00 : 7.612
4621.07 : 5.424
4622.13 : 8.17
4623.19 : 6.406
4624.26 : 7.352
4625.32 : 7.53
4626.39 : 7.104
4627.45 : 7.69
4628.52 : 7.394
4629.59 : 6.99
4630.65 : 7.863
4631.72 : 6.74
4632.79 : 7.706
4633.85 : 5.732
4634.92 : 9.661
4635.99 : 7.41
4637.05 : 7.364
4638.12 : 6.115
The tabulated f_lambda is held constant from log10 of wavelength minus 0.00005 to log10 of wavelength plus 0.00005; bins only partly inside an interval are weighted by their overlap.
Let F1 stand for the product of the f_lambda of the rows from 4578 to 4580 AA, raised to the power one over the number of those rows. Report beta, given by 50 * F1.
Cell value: 312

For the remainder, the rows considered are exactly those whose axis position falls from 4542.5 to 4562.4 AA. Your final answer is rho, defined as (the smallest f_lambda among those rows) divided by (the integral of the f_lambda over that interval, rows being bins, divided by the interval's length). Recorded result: 0.812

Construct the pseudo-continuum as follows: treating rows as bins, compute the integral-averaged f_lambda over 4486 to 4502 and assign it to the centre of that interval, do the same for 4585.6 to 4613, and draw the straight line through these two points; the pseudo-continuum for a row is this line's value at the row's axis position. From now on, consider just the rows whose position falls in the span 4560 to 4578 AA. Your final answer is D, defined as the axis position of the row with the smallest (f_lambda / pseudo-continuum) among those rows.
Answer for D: 4562.91 AA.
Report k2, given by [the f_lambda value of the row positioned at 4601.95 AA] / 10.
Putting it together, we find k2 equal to 0.669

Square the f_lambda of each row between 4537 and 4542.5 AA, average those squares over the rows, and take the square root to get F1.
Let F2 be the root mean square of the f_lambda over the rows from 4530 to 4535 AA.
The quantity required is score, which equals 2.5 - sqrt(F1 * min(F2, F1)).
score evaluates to -3.71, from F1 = 6.9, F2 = 5.59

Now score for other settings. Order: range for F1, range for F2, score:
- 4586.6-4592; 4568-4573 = -3.91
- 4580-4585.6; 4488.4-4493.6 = -4.19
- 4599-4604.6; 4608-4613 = -3.70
